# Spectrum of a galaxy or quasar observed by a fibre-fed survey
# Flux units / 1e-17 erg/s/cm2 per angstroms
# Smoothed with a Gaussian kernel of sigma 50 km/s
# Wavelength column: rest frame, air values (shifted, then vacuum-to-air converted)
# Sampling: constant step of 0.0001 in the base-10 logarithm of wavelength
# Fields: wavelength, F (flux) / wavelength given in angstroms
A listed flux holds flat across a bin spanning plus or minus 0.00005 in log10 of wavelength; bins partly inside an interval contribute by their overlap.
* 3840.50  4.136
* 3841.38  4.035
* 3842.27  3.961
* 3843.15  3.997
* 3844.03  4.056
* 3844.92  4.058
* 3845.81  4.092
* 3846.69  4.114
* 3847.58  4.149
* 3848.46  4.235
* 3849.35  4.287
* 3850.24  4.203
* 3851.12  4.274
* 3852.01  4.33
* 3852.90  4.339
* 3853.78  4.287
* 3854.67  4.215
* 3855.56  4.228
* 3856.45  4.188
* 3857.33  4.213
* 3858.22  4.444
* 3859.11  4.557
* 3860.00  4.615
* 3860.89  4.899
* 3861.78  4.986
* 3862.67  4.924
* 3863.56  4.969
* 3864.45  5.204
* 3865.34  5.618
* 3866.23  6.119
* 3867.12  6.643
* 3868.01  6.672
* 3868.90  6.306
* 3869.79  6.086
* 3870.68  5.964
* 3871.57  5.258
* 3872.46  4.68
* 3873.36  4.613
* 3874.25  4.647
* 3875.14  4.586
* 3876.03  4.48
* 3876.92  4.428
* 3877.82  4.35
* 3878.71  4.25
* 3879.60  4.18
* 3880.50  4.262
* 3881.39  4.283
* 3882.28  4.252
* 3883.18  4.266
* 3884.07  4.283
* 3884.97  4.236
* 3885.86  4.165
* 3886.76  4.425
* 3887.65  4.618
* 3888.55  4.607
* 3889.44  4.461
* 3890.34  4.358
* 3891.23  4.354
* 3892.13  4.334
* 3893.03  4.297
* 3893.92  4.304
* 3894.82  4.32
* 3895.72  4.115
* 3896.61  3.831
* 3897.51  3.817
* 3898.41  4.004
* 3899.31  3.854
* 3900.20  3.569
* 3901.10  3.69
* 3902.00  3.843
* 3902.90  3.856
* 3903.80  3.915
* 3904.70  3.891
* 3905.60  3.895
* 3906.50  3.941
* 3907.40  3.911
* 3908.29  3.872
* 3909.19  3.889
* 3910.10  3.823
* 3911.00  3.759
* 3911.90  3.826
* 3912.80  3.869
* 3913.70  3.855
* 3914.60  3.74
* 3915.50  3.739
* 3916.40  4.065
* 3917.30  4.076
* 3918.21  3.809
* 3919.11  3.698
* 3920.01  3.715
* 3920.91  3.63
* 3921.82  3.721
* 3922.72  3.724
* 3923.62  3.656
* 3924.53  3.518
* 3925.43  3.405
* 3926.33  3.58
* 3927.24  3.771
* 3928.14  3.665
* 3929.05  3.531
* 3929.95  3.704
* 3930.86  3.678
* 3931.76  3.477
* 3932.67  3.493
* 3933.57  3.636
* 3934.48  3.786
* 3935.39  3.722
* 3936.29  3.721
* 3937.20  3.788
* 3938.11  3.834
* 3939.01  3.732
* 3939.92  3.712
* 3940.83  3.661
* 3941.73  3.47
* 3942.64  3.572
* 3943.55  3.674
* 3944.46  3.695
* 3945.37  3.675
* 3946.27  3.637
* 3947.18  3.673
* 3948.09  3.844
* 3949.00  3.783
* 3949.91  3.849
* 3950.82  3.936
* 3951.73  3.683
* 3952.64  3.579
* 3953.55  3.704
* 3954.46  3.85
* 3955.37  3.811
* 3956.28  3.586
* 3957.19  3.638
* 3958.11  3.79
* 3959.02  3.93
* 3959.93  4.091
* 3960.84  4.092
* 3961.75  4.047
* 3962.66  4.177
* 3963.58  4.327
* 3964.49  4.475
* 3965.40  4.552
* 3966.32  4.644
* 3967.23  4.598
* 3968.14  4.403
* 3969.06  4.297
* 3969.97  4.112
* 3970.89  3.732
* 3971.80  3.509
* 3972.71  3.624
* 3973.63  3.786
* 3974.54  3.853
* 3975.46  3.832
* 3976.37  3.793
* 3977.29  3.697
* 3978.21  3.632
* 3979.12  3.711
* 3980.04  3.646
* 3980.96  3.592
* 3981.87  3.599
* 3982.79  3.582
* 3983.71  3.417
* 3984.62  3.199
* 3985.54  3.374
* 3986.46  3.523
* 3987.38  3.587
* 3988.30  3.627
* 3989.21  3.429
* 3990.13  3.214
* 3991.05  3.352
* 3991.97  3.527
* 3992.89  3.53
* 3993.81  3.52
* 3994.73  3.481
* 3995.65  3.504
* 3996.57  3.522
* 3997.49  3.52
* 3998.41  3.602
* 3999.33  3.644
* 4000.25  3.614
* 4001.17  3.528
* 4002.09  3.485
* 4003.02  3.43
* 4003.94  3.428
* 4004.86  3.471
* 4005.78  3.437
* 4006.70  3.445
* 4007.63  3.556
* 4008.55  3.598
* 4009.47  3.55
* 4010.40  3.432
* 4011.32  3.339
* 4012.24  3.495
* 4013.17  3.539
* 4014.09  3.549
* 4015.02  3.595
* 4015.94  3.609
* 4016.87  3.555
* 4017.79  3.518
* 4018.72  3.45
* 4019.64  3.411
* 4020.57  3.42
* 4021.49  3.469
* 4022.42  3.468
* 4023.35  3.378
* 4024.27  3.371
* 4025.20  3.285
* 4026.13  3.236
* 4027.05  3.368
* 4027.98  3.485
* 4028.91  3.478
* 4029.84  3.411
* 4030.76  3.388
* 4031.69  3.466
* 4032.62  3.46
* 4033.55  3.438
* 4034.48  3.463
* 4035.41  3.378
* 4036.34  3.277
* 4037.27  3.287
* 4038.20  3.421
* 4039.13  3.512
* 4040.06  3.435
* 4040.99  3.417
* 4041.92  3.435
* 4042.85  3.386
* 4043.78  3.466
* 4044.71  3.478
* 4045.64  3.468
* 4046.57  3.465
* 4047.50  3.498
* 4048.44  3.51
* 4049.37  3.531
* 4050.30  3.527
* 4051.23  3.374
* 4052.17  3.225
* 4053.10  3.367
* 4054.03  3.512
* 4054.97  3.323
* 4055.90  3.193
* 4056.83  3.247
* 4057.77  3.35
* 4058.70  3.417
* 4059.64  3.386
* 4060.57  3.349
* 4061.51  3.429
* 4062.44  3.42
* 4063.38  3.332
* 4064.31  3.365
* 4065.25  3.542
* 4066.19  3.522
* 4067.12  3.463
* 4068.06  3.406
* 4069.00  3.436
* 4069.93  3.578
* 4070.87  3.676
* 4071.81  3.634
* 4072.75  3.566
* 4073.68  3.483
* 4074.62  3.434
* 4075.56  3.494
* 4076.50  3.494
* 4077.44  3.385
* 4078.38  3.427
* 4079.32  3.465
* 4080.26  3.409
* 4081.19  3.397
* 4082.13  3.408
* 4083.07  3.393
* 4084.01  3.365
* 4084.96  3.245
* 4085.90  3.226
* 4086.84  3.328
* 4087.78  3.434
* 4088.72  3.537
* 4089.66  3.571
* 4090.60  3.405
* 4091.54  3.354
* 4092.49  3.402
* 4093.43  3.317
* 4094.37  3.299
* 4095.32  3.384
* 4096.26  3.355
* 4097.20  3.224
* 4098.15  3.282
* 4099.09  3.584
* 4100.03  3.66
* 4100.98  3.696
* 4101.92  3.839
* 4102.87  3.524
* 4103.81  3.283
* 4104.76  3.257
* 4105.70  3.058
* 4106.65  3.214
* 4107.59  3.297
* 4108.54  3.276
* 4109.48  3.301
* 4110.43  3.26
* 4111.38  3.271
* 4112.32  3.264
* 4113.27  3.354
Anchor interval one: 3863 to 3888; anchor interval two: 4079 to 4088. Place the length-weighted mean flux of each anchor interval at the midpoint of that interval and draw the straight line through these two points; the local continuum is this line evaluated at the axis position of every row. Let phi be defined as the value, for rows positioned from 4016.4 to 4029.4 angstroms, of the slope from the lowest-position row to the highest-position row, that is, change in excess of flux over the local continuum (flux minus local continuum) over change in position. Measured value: 0.001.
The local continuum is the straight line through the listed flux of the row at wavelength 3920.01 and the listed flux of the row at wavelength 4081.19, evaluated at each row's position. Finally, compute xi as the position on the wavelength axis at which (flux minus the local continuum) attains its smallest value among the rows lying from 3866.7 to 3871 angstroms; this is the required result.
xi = 3870.68 angstroms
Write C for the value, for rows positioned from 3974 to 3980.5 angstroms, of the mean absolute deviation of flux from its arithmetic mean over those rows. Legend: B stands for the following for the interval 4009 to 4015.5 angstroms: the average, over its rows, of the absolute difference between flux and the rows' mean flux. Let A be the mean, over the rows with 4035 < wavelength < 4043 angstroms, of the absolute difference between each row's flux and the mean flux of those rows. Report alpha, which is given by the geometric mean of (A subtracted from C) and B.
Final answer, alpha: 0.037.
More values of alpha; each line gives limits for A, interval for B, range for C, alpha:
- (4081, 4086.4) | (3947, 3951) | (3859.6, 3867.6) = 0.181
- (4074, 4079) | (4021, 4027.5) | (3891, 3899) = 0.096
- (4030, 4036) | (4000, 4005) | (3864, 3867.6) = 0.154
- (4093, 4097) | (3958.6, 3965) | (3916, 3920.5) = 0.134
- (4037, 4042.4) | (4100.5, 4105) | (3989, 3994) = 0.103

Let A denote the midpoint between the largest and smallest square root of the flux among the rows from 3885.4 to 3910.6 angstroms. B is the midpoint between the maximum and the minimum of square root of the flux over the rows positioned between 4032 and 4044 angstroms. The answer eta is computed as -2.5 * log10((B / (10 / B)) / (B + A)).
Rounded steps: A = 2.02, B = 1.84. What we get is 2.64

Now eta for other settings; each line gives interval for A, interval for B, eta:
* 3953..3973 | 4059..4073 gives 2.61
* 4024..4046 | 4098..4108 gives 2.58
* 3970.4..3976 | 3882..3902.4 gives 2.46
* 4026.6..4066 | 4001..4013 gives 2.57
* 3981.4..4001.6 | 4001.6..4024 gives 2.57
